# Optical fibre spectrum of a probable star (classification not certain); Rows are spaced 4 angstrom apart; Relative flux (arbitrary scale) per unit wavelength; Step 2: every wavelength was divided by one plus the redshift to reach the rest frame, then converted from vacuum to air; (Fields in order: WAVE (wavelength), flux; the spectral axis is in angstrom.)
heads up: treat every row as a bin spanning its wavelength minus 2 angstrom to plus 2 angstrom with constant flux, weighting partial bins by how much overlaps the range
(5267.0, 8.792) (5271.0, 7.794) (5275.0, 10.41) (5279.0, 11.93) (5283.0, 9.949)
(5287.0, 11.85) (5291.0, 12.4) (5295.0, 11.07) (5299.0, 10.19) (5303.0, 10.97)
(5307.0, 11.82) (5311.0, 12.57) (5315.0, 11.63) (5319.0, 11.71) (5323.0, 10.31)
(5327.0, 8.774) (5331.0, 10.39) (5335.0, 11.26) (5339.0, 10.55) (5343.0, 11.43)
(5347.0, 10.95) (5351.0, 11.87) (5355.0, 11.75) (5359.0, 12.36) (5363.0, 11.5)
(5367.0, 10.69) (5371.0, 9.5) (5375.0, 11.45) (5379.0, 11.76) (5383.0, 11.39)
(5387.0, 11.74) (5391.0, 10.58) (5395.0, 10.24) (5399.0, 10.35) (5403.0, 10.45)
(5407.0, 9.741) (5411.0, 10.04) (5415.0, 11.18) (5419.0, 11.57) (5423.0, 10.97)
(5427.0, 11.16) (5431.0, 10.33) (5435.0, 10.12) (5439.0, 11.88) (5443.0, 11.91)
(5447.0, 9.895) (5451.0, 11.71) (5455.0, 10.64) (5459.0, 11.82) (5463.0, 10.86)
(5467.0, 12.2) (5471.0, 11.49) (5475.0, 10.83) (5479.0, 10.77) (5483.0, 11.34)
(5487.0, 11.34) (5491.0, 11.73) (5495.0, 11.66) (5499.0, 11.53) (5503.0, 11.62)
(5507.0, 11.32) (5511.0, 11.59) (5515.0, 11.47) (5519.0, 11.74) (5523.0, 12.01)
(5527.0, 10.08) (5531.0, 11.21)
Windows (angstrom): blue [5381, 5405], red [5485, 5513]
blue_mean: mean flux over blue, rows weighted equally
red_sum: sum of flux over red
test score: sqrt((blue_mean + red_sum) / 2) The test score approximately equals 6.8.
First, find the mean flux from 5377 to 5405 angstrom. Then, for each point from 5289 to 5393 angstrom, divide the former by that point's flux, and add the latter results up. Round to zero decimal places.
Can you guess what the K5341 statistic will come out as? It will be 26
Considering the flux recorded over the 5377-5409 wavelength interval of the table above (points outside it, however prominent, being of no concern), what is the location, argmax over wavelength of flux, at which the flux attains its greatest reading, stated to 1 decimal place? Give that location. 5379.0 angstrom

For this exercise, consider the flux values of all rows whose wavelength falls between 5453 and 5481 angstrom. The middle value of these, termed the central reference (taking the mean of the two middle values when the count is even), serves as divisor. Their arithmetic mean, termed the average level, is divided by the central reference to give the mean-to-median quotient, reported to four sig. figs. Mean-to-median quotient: 1.034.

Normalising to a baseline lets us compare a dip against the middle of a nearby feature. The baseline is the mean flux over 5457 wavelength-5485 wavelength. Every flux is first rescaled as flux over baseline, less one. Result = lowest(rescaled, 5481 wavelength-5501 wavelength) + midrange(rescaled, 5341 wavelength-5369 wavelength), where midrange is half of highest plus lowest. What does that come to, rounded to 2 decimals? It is 0.02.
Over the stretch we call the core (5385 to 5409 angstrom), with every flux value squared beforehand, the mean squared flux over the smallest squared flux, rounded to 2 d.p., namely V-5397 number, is 1.17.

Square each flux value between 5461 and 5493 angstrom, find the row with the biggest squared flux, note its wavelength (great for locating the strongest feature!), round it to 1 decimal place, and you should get 5467.0 angstrom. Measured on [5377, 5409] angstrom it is 5379.0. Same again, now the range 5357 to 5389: 5359.0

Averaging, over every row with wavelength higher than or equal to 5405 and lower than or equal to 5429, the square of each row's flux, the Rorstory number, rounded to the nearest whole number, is 117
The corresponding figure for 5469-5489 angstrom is 124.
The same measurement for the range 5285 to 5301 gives 130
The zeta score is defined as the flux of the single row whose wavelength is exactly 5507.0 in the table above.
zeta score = 11.32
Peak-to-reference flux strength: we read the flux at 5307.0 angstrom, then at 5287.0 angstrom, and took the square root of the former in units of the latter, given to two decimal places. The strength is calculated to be 1.00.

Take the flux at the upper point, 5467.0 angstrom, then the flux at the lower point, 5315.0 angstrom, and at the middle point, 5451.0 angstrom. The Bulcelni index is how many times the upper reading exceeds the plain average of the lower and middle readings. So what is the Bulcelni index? 1.05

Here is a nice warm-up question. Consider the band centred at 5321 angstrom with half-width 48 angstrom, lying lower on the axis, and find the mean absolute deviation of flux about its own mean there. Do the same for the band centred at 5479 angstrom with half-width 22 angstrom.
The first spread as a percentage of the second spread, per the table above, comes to 207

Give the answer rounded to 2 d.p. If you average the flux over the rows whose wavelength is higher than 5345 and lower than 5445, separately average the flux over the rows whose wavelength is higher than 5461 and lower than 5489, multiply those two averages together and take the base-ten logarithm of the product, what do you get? 2.09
